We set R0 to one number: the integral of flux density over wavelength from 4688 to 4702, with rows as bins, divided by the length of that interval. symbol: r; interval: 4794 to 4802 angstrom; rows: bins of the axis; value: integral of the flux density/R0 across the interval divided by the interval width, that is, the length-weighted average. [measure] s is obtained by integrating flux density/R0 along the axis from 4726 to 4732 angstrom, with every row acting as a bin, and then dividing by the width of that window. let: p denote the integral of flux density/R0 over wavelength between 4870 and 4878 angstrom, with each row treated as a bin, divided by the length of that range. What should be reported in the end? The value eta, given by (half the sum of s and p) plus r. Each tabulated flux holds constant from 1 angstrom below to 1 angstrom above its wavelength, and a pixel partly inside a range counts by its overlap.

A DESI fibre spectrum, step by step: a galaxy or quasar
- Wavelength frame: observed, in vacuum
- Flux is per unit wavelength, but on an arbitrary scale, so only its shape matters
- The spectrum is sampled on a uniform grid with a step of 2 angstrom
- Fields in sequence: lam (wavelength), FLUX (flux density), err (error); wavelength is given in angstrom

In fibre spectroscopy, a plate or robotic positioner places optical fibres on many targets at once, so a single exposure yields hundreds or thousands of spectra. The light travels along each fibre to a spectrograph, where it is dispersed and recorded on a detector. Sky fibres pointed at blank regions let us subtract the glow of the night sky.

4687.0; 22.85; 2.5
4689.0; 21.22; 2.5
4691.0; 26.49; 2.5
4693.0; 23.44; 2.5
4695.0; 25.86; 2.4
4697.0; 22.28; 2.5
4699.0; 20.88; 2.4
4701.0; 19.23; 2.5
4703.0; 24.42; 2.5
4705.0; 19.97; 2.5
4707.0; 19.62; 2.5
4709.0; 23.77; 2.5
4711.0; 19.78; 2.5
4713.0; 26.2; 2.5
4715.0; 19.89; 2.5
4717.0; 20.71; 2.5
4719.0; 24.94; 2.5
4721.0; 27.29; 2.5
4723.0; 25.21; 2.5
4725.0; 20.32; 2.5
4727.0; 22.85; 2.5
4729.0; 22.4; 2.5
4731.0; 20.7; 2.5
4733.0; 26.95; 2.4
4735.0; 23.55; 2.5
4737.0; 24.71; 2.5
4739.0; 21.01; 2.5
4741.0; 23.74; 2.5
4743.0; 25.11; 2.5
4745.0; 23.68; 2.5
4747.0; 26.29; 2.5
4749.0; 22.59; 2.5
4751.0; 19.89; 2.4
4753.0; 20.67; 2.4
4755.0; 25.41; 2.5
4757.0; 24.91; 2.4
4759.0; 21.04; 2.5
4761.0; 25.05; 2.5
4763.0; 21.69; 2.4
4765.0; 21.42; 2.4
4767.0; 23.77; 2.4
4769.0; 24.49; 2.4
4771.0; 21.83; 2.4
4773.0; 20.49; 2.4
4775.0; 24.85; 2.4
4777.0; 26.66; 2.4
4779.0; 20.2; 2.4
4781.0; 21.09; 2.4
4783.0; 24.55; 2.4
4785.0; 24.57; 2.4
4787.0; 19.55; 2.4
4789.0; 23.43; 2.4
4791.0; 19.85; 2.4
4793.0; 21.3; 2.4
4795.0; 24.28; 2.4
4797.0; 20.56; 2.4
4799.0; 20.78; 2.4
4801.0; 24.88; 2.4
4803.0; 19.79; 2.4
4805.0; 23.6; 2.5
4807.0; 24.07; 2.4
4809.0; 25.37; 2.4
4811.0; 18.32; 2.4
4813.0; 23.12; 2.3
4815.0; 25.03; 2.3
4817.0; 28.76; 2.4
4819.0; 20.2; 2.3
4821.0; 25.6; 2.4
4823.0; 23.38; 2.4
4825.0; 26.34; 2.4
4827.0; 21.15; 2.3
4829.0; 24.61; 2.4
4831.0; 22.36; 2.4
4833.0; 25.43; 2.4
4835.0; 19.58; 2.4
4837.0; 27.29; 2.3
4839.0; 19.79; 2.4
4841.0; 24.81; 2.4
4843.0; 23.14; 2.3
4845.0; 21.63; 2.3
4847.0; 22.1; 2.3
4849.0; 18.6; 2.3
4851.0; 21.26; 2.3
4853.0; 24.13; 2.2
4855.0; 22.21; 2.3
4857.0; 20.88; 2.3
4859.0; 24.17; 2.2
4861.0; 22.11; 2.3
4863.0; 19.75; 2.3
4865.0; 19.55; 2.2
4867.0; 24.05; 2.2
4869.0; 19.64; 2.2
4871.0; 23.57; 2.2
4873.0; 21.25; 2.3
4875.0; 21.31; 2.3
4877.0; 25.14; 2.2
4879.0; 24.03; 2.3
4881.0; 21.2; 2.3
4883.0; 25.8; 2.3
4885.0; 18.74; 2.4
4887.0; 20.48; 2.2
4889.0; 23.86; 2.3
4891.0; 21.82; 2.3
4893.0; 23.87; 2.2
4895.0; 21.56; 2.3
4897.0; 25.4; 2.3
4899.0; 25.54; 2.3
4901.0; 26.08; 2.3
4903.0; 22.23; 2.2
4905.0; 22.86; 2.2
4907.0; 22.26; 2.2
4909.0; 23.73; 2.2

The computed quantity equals 1.98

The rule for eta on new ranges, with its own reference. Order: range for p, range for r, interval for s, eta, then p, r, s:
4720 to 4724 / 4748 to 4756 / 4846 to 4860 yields 2.03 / 1.15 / 0.972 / 0.96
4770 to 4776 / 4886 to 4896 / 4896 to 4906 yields 2.01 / 0.98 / 0.980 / 1.07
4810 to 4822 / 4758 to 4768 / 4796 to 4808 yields 2.00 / 1.03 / 0.992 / 0.98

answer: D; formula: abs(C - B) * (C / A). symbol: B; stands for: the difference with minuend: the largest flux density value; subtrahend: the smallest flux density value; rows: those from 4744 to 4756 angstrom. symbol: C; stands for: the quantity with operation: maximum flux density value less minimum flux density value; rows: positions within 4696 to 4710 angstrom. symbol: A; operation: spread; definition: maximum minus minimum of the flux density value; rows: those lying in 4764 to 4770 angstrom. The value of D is 2.0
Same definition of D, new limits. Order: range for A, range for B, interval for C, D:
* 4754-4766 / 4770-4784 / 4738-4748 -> 1.4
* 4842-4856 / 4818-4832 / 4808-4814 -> 1.2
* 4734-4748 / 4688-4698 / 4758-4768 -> 1.0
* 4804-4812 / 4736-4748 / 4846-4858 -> 0.2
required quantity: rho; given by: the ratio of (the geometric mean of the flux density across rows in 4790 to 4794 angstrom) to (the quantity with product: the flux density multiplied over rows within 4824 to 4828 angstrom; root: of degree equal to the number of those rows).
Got 0.871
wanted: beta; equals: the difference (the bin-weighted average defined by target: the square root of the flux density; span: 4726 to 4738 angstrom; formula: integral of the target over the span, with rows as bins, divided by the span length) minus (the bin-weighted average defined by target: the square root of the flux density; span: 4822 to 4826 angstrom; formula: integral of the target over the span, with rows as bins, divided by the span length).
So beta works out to -0.14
